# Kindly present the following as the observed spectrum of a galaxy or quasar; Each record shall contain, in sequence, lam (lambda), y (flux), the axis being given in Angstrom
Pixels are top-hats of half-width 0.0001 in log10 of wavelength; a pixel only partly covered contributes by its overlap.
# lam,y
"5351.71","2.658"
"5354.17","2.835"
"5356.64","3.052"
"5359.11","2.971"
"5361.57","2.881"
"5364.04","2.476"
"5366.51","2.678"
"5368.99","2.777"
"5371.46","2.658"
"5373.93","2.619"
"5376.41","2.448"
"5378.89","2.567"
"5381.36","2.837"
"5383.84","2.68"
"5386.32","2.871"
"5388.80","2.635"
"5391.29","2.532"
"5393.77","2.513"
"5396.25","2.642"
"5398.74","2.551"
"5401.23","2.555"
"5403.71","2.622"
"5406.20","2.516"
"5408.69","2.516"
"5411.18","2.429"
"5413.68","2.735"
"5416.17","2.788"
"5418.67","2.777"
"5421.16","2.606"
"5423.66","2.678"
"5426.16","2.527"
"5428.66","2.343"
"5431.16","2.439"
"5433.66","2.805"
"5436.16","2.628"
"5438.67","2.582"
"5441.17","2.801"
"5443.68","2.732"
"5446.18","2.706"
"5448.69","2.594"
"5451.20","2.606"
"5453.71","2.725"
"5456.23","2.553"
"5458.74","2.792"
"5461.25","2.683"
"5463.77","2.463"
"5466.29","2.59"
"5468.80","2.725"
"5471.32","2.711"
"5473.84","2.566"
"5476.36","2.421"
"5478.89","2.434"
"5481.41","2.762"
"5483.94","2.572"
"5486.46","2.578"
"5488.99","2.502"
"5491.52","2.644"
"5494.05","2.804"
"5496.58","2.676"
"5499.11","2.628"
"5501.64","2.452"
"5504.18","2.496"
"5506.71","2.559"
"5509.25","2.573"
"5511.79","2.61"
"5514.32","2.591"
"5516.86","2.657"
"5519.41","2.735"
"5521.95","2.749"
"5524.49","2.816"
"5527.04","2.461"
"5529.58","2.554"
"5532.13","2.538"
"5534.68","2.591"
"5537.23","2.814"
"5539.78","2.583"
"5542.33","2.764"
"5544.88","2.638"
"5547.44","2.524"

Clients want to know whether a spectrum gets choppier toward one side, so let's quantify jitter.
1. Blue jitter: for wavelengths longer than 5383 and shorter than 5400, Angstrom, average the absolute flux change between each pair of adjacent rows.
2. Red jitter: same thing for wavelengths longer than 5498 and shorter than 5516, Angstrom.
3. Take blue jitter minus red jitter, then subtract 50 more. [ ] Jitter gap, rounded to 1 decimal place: -49.9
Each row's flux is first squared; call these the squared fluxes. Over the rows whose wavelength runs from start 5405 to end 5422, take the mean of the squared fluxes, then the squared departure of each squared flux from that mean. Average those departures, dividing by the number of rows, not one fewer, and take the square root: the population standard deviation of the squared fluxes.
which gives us 0.70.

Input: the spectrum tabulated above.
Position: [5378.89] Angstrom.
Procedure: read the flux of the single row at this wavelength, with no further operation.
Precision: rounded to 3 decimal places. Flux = 2.567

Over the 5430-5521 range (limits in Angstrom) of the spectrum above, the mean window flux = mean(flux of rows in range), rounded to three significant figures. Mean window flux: 2.62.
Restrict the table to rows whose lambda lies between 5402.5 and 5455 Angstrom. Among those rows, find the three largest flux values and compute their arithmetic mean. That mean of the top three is 2.798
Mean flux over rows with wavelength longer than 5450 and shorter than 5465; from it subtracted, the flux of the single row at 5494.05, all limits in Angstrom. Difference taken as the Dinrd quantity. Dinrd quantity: -0.17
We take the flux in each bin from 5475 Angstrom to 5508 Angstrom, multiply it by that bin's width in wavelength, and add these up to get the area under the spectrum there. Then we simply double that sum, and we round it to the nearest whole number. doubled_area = 170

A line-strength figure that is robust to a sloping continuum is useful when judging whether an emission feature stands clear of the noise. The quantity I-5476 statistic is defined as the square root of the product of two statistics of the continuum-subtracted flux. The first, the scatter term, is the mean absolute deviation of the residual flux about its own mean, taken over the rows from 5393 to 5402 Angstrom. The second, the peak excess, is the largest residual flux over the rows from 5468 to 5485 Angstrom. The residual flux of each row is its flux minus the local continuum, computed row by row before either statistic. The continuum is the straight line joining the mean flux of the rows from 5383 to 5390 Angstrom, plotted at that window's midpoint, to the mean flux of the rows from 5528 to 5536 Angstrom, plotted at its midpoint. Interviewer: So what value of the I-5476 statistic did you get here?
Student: 0.073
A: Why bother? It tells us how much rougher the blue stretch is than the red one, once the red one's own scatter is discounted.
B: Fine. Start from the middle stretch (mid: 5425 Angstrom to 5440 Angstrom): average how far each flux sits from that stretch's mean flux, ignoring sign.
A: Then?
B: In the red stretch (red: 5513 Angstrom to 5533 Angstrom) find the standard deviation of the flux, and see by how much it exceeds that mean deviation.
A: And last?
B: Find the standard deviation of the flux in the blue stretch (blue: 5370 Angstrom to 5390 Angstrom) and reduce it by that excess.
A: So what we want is 0.13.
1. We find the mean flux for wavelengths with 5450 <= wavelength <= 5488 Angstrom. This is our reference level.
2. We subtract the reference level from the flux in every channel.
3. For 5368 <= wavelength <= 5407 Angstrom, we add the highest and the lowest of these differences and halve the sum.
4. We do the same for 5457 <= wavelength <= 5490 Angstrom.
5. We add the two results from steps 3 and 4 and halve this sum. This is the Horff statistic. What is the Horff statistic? 0.02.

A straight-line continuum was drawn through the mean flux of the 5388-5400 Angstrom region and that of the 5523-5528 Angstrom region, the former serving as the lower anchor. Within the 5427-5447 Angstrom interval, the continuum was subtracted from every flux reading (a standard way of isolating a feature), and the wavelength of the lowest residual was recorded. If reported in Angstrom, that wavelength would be 5428.66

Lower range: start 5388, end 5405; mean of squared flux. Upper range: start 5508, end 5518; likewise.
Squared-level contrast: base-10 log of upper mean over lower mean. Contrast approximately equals 0.01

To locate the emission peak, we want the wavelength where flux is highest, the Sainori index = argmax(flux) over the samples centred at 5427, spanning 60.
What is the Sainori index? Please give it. 5433.66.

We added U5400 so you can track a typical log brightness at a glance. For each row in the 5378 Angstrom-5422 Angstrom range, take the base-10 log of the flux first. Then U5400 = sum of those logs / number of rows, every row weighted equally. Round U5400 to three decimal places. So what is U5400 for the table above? 0.420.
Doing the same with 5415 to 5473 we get 0.422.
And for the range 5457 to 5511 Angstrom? 0.415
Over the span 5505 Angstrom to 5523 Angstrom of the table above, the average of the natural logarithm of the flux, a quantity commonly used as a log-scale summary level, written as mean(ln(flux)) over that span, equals 0.97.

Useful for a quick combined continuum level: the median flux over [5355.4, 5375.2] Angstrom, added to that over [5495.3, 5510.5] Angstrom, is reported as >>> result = 5.29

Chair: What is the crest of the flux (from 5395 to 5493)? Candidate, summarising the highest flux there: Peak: 2.805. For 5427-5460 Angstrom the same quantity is 2.805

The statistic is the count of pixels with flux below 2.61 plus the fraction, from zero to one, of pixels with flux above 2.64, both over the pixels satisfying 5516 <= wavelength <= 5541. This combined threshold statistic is 5.5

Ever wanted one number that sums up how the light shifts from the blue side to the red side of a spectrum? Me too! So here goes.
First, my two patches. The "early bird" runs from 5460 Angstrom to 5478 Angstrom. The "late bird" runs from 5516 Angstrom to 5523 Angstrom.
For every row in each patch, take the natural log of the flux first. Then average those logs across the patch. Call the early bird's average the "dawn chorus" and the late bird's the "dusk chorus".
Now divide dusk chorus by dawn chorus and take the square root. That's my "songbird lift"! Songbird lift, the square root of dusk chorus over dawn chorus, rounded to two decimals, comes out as 1.02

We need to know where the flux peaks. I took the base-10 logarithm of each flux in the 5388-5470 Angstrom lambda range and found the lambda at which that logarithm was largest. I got 5433.66 Angstrom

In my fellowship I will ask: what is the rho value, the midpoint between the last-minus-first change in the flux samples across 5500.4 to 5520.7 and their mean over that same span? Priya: 1.43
